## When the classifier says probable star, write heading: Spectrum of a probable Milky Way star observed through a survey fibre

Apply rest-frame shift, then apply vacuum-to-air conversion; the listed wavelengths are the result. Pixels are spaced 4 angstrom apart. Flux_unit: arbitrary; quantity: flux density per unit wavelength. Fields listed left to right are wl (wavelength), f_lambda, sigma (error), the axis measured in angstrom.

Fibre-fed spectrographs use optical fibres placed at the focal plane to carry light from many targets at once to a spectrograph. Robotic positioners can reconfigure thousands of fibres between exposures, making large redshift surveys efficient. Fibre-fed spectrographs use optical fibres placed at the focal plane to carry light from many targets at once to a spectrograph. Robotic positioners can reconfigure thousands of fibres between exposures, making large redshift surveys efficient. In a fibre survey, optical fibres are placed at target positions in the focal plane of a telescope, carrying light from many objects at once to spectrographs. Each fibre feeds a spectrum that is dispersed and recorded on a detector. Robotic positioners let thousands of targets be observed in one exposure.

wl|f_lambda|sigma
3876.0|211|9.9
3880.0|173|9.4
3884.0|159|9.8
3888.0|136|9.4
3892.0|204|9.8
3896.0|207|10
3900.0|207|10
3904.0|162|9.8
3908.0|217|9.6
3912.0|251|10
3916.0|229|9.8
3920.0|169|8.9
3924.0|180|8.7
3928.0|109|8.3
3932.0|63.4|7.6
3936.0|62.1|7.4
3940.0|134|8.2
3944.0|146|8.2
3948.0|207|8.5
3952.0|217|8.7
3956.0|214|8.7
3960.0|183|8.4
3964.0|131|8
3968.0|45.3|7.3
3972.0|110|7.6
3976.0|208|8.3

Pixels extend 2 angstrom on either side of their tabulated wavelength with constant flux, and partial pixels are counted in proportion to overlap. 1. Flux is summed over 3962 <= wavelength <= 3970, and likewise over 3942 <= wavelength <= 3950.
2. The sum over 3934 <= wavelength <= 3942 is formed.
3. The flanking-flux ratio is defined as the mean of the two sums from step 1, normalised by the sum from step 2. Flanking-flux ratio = 1.35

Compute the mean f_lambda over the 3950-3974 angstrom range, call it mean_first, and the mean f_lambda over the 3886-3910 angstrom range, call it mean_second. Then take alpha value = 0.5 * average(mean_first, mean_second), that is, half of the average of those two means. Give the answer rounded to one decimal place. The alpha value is 84.7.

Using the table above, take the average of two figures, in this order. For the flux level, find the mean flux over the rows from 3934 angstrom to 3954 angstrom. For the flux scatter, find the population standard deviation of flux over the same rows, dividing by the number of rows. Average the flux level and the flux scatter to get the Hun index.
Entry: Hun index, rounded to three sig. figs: 105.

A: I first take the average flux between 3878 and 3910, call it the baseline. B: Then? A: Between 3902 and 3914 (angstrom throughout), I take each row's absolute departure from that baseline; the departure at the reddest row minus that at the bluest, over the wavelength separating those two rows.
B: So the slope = 5.8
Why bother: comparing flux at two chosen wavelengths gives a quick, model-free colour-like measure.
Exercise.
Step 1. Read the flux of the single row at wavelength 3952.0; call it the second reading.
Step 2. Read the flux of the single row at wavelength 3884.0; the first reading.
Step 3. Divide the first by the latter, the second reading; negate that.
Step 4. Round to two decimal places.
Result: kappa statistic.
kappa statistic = -0.73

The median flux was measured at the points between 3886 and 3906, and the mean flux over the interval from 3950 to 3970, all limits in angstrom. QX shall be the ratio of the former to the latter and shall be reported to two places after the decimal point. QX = 1.29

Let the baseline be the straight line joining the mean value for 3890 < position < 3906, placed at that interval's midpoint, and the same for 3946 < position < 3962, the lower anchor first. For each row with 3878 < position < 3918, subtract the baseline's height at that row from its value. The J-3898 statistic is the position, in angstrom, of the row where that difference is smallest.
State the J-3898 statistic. 3888.0 angstrom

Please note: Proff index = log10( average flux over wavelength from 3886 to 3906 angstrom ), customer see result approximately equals 2.26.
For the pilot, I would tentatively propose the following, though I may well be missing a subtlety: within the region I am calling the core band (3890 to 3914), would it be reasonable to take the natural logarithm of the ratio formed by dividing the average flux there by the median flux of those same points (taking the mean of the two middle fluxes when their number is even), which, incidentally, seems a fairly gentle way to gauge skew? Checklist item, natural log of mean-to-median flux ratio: 0.00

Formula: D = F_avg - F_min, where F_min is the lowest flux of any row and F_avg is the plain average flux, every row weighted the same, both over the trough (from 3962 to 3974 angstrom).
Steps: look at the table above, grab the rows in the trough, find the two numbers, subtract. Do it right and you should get 50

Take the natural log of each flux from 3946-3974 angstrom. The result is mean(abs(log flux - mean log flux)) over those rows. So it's 0.42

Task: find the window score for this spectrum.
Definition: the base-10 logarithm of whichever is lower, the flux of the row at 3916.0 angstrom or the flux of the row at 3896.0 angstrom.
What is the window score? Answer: 2.32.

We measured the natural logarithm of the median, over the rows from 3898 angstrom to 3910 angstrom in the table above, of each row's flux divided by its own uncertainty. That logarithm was 3.0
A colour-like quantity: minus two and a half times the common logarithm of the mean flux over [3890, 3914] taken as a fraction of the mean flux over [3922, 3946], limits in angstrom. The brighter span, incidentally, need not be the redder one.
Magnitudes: -0.64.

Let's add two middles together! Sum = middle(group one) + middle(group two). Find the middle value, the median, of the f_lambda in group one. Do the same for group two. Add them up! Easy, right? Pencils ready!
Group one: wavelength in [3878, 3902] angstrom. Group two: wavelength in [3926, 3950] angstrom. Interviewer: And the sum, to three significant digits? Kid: 310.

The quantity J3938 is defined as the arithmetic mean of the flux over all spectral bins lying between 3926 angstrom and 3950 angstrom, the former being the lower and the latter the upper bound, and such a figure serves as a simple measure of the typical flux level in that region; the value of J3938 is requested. 120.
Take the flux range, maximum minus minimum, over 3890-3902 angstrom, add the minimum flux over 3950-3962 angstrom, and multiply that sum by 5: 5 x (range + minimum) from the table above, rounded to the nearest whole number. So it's 930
